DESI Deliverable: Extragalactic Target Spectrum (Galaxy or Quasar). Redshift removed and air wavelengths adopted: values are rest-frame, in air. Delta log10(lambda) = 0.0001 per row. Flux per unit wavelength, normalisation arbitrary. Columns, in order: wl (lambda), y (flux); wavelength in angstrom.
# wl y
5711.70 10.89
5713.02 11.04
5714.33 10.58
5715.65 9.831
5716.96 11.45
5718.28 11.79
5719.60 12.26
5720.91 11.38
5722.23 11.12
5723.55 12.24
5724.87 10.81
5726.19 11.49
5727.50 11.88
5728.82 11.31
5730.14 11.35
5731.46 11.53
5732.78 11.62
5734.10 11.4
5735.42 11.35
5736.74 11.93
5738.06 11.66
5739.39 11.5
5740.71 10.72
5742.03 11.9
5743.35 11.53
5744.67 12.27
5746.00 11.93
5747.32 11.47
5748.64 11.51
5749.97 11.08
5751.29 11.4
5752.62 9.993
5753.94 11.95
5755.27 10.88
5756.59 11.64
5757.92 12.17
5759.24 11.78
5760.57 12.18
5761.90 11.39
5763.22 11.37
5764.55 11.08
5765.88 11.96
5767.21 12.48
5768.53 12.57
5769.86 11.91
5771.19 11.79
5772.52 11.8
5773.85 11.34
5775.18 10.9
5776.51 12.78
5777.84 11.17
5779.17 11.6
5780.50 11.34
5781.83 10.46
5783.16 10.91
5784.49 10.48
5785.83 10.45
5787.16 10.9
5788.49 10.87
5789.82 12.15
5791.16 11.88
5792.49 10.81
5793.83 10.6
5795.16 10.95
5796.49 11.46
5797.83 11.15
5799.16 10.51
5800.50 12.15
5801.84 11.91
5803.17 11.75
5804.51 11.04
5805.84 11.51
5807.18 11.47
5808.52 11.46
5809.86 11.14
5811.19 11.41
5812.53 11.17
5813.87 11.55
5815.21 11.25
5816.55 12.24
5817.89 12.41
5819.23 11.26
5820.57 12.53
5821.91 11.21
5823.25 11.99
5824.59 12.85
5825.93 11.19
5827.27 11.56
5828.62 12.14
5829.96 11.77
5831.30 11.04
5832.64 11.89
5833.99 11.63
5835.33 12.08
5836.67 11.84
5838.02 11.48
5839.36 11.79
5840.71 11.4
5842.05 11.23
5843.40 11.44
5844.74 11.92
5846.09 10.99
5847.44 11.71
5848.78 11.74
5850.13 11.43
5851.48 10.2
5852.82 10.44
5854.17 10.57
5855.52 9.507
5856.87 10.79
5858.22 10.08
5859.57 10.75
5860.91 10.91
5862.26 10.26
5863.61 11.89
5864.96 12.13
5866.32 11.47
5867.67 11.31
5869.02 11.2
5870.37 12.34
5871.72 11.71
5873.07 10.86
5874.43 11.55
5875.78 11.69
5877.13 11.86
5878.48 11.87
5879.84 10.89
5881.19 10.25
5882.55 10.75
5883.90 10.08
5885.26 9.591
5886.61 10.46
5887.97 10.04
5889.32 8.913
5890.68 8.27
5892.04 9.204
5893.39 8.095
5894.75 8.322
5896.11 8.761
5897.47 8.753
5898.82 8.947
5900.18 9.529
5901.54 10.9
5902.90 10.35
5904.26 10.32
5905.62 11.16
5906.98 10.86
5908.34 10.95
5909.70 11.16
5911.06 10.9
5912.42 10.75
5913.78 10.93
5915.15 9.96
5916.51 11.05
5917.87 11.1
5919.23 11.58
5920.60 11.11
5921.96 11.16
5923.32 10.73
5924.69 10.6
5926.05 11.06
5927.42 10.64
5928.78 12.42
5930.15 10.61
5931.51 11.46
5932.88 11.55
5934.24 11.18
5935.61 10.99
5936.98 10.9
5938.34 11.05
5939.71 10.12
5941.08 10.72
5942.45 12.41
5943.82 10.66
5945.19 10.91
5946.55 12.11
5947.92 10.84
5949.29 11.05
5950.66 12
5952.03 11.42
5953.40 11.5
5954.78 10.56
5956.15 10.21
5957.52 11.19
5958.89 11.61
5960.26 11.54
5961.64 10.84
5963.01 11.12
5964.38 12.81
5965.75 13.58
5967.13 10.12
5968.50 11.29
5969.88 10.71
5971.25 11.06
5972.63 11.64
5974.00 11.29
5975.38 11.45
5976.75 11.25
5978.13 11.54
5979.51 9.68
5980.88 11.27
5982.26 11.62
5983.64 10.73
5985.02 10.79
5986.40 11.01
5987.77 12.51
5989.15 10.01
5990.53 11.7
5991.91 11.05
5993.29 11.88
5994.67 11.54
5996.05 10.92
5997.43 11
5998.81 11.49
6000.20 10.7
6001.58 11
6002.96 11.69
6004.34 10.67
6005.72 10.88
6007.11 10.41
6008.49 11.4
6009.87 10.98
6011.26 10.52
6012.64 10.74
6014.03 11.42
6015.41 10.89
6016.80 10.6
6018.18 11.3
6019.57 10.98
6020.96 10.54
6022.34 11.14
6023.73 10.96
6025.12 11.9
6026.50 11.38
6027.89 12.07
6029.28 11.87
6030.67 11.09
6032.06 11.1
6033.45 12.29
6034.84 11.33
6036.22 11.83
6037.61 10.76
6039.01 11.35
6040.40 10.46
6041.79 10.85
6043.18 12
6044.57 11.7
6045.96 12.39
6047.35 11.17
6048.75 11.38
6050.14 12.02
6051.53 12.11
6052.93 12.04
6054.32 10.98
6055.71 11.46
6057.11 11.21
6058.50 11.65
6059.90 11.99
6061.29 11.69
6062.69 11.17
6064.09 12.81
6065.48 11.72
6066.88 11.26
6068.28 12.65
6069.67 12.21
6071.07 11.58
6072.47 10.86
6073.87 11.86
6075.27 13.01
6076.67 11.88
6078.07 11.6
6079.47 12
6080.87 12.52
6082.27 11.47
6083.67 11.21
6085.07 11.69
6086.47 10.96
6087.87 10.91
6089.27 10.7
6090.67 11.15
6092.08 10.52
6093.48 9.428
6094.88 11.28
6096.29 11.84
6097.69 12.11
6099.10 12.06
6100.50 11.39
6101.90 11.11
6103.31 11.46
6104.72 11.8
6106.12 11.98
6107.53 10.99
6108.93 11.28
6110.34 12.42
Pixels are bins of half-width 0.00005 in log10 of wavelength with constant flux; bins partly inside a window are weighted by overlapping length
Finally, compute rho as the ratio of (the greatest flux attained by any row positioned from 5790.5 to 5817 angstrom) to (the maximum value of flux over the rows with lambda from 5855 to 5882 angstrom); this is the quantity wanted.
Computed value 0.99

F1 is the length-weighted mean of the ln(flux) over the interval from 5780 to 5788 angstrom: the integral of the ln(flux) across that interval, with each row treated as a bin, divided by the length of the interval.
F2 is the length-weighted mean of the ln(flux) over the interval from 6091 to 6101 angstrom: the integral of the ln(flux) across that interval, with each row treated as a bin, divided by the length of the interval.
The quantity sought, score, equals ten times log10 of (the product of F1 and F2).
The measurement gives 7.58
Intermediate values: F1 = 2.37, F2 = 2.414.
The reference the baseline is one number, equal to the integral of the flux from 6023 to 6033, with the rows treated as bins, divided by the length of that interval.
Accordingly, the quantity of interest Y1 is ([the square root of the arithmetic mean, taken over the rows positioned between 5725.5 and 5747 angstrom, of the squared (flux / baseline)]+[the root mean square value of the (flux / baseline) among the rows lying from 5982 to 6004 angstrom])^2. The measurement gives 3.9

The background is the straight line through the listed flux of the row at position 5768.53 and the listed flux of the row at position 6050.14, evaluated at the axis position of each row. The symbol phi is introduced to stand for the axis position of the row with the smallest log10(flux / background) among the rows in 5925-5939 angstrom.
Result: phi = 5930.15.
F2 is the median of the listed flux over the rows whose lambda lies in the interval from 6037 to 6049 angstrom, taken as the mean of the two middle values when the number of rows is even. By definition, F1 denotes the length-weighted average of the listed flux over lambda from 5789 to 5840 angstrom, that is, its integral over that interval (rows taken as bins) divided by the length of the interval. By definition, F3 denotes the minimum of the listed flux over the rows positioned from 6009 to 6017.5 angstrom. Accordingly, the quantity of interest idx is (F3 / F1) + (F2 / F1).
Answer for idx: 1.89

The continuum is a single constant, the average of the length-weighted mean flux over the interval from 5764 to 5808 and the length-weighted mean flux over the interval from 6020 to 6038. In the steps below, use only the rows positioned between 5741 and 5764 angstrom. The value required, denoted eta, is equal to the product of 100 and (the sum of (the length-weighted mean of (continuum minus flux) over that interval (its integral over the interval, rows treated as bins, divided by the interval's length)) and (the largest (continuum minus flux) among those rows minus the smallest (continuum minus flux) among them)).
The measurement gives 214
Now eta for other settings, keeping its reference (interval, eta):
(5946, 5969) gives 347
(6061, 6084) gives 169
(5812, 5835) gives 146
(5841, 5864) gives 289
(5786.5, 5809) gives 172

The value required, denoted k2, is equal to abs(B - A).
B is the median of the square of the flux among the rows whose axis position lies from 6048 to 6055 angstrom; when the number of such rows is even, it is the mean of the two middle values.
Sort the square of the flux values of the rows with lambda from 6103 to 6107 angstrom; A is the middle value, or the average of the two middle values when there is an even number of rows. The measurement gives 5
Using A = 139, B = 144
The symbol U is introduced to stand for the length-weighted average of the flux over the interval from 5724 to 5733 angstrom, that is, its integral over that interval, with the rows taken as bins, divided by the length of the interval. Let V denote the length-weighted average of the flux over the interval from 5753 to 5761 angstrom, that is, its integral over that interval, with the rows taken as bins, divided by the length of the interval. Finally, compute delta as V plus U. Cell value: 23.1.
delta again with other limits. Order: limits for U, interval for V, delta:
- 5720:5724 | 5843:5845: 23.3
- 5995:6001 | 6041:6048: 22.7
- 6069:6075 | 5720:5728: 23.2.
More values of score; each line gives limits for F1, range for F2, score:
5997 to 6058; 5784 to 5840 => 7.72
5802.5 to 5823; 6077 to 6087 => 7.79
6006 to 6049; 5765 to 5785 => 7.72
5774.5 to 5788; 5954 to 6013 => 7.63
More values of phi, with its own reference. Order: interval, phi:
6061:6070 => 6062.69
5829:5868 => 5855.52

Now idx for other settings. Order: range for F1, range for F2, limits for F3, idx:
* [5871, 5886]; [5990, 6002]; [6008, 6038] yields 1.96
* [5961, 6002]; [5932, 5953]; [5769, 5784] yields 1.91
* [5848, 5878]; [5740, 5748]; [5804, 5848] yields 2.04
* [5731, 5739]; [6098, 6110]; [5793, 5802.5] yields 1.90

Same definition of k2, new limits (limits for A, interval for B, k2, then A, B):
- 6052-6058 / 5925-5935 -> 4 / 128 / 125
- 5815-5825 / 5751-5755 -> 17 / 147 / 130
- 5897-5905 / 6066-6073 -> 35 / 99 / 134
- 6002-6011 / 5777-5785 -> 2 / 119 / 122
